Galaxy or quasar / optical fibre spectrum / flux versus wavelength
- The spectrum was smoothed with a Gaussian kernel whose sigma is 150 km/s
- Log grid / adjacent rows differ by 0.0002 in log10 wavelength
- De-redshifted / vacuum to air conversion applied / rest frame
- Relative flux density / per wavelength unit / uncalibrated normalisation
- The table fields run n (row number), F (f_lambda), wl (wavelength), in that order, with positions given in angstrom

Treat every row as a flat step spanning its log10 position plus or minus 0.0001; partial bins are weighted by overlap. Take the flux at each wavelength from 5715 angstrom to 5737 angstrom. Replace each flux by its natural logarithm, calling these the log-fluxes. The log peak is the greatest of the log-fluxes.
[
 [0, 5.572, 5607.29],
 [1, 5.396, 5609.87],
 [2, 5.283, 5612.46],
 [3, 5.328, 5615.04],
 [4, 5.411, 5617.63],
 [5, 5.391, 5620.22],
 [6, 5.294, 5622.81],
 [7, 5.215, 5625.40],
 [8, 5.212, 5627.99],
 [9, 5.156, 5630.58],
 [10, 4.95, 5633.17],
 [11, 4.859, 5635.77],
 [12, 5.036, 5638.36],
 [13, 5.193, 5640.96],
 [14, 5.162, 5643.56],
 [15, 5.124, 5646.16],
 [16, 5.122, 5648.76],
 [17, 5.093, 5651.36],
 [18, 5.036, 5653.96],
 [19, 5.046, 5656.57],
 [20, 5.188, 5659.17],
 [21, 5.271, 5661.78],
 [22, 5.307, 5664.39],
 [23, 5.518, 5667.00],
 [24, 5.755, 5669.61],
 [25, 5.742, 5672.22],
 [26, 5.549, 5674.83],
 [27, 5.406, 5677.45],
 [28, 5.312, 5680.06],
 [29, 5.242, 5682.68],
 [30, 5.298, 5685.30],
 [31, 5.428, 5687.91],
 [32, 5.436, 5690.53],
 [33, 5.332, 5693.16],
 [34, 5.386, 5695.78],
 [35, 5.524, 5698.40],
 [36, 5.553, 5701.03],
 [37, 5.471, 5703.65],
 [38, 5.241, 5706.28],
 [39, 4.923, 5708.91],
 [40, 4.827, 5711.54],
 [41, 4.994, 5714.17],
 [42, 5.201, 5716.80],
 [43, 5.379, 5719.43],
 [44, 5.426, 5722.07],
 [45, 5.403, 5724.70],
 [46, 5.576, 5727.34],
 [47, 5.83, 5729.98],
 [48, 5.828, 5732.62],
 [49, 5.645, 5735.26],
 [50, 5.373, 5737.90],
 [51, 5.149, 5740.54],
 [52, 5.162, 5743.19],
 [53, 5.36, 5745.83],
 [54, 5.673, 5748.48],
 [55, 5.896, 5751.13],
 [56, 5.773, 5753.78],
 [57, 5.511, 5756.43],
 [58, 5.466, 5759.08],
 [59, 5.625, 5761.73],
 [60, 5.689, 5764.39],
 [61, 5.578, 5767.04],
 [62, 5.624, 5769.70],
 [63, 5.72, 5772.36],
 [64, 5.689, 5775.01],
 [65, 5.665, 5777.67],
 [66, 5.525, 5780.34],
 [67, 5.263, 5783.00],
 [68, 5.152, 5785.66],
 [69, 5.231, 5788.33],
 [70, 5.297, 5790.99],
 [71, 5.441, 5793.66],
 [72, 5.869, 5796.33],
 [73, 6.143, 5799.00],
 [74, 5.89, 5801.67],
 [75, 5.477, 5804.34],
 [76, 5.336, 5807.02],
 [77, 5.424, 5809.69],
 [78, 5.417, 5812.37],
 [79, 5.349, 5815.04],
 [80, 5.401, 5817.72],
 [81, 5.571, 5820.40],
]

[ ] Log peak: 1.76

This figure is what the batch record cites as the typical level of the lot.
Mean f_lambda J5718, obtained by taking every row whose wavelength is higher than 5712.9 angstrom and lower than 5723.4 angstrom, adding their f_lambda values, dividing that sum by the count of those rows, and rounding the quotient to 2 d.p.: 5.25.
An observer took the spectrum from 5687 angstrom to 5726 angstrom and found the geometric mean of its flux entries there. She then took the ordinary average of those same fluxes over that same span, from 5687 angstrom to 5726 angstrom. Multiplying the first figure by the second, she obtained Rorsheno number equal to 28.1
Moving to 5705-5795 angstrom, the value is 29.6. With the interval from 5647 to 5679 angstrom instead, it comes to 28.4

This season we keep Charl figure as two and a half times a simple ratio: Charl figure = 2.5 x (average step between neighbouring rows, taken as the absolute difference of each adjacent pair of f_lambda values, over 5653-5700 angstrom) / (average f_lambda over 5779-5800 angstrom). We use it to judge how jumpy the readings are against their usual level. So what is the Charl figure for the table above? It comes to 0.046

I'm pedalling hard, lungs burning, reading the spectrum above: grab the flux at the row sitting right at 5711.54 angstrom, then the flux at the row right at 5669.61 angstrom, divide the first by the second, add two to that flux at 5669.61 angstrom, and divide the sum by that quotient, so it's 9.2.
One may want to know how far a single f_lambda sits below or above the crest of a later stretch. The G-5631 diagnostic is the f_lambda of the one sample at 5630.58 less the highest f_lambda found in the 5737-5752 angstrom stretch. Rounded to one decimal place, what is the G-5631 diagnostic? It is -0.7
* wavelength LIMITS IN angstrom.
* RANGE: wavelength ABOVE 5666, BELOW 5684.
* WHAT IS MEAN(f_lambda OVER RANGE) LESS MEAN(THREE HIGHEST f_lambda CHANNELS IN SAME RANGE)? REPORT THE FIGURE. -0.18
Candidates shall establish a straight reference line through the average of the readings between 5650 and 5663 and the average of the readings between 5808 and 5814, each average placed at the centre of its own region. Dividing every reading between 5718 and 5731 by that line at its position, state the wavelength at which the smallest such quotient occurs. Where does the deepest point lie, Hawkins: 5719.43 angstrom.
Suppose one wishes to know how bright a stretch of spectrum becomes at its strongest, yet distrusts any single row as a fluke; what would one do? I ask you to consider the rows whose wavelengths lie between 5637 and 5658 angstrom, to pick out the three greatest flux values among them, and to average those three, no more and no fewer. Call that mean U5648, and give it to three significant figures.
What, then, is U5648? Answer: 5.16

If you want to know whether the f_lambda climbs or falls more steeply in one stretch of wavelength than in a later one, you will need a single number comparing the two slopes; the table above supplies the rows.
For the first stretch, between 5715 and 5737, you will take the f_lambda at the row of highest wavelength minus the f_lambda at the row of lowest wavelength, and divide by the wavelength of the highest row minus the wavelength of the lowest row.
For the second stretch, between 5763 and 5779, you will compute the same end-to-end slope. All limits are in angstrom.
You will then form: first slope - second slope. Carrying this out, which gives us 0.026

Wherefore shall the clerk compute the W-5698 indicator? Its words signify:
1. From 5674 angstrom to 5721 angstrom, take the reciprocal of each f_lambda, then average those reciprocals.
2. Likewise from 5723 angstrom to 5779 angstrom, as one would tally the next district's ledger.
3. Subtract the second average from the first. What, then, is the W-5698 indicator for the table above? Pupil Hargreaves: 0.0094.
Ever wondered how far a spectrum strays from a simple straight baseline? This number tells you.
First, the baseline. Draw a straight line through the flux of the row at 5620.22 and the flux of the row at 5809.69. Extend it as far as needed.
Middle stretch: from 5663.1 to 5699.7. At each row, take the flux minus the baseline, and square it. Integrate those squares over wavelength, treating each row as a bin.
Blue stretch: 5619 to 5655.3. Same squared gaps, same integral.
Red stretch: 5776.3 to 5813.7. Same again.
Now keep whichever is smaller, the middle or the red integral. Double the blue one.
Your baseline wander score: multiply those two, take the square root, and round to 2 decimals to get 2.41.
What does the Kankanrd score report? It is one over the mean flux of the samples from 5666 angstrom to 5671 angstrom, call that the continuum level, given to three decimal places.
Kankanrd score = 0.177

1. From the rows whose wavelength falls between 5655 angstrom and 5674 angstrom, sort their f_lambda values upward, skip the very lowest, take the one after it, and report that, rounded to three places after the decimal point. 5.188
